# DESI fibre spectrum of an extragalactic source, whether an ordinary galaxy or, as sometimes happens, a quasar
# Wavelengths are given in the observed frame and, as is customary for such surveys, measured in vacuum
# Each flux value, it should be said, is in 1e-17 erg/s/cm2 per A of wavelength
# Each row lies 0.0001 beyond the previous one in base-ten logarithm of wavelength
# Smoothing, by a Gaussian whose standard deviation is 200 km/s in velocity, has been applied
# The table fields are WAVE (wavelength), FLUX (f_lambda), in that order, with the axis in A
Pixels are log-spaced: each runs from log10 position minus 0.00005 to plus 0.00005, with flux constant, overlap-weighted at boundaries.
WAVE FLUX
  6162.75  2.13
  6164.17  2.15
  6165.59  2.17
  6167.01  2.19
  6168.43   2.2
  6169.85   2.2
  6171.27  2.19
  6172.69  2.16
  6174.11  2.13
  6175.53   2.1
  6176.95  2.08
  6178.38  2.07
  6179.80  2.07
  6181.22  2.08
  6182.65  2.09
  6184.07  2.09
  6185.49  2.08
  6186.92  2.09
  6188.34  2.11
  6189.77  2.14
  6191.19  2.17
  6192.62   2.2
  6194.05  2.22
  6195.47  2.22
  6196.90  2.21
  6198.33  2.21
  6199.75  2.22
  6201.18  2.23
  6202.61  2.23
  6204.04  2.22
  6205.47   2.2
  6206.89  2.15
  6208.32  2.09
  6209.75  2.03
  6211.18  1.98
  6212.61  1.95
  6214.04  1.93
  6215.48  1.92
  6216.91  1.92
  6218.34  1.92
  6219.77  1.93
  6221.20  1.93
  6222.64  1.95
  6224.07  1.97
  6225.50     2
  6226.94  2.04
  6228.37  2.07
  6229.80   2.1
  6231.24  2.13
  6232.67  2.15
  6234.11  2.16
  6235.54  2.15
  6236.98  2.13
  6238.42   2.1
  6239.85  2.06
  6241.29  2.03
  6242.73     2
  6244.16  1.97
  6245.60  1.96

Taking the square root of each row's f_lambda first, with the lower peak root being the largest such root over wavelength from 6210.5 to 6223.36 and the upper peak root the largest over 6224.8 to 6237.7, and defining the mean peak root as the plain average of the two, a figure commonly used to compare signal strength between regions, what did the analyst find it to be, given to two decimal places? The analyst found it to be 1.44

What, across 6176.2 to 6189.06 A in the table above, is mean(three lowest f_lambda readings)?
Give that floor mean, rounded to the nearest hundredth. 2.07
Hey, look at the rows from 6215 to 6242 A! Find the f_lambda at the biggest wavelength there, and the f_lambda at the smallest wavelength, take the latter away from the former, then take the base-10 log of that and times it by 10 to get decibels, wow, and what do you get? -10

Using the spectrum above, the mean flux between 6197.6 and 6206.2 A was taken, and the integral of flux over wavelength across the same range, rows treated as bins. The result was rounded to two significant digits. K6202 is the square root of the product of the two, 6.5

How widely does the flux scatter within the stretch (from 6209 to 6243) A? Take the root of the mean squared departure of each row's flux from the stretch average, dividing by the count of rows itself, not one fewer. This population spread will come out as 0.083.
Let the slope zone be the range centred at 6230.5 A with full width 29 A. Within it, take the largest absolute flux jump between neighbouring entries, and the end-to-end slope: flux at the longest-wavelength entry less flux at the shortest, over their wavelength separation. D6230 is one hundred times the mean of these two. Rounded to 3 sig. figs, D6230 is 2.09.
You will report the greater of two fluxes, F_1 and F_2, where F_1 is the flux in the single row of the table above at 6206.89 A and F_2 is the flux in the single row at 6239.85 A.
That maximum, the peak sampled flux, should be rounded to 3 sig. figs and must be 2.15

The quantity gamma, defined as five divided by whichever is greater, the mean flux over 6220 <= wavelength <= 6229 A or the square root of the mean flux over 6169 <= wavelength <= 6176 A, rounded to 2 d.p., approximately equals 2.51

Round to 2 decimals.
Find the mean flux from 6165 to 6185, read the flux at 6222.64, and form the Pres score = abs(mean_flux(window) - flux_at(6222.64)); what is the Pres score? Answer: 0.18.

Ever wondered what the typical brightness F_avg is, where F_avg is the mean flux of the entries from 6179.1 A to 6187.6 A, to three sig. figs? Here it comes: 2.08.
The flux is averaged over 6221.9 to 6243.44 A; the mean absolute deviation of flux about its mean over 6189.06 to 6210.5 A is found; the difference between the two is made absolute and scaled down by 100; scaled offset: 0.0202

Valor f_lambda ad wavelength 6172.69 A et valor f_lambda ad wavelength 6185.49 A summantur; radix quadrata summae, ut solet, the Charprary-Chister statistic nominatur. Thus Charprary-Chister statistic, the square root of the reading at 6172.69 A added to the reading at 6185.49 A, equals 2.06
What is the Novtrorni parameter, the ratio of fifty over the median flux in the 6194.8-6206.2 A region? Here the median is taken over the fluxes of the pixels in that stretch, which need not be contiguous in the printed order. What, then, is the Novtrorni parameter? 22.5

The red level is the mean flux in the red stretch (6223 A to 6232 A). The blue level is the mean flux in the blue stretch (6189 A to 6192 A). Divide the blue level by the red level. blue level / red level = 1.05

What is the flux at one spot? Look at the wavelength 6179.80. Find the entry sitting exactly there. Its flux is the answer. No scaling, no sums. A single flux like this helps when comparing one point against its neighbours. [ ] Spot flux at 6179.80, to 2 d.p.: 2.07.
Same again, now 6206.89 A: 2.15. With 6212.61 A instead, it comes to 1.95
